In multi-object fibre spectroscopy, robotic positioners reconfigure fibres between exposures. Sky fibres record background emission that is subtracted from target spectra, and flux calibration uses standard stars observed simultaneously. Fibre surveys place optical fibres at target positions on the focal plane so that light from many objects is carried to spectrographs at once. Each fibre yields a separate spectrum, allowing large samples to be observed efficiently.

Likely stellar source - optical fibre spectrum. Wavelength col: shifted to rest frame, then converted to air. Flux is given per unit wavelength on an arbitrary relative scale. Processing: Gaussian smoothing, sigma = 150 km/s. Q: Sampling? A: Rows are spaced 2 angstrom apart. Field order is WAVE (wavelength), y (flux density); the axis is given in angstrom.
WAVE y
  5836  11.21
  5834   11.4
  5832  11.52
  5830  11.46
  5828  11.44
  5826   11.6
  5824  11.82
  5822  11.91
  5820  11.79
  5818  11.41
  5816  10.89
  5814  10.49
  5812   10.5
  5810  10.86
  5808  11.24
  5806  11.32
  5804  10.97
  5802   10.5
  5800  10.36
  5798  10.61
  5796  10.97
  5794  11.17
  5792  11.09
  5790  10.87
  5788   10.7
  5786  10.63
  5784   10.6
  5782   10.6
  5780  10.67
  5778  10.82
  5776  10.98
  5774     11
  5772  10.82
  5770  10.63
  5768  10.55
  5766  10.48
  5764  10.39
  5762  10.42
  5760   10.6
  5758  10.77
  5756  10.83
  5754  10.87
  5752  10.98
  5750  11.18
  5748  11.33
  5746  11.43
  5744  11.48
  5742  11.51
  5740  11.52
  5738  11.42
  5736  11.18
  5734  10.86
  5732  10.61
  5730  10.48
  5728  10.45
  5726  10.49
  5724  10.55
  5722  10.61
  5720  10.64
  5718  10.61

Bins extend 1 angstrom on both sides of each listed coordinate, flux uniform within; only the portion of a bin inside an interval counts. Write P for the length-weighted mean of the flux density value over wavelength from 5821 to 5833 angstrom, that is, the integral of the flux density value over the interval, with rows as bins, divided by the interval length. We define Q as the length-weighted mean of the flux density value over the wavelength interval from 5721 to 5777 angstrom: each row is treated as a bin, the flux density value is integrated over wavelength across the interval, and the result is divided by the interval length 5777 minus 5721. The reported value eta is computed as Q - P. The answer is -0.75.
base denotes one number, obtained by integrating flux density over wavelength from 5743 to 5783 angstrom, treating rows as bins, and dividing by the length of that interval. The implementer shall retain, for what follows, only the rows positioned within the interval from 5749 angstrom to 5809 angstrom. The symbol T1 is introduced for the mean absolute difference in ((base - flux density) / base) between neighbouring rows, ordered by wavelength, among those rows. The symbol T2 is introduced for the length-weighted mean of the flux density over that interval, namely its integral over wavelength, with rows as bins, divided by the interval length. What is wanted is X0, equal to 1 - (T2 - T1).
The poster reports -9.8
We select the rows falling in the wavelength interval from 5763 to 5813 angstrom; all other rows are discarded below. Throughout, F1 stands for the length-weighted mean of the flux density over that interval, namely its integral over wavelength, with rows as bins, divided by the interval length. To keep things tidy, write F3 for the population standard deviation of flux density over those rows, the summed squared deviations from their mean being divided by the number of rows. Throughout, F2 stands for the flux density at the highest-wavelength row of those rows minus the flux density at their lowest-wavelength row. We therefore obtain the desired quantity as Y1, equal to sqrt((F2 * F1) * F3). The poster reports 0.56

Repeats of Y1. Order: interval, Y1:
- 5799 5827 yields 2.68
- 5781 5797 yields 0.93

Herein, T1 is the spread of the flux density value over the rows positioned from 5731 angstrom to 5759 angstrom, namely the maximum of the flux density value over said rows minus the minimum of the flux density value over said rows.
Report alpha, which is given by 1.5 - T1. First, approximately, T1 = 0.91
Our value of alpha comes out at 0.59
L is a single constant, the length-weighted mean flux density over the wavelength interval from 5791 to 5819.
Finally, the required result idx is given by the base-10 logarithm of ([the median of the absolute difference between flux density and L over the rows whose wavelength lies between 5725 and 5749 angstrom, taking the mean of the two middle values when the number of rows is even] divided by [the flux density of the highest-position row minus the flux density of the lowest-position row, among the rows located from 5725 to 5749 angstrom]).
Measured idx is -0.28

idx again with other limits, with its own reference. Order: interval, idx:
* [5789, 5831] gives -0.19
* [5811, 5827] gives -0.25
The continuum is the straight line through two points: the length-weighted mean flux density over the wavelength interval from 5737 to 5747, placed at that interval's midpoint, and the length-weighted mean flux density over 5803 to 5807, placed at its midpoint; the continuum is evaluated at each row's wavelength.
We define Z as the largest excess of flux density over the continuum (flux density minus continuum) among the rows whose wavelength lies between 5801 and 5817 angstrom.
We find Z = 0.2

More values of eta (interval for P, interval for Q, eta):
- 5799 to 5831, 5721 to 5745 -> -0.23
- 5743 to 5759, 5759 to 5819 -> -0.34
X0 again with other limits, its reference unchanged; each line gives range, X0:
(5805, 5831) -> -10.3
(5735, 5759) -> -10.2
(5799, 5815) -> -9.8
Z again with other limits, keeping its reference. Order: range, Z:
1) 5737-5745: 0.0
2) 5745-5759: 0.0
